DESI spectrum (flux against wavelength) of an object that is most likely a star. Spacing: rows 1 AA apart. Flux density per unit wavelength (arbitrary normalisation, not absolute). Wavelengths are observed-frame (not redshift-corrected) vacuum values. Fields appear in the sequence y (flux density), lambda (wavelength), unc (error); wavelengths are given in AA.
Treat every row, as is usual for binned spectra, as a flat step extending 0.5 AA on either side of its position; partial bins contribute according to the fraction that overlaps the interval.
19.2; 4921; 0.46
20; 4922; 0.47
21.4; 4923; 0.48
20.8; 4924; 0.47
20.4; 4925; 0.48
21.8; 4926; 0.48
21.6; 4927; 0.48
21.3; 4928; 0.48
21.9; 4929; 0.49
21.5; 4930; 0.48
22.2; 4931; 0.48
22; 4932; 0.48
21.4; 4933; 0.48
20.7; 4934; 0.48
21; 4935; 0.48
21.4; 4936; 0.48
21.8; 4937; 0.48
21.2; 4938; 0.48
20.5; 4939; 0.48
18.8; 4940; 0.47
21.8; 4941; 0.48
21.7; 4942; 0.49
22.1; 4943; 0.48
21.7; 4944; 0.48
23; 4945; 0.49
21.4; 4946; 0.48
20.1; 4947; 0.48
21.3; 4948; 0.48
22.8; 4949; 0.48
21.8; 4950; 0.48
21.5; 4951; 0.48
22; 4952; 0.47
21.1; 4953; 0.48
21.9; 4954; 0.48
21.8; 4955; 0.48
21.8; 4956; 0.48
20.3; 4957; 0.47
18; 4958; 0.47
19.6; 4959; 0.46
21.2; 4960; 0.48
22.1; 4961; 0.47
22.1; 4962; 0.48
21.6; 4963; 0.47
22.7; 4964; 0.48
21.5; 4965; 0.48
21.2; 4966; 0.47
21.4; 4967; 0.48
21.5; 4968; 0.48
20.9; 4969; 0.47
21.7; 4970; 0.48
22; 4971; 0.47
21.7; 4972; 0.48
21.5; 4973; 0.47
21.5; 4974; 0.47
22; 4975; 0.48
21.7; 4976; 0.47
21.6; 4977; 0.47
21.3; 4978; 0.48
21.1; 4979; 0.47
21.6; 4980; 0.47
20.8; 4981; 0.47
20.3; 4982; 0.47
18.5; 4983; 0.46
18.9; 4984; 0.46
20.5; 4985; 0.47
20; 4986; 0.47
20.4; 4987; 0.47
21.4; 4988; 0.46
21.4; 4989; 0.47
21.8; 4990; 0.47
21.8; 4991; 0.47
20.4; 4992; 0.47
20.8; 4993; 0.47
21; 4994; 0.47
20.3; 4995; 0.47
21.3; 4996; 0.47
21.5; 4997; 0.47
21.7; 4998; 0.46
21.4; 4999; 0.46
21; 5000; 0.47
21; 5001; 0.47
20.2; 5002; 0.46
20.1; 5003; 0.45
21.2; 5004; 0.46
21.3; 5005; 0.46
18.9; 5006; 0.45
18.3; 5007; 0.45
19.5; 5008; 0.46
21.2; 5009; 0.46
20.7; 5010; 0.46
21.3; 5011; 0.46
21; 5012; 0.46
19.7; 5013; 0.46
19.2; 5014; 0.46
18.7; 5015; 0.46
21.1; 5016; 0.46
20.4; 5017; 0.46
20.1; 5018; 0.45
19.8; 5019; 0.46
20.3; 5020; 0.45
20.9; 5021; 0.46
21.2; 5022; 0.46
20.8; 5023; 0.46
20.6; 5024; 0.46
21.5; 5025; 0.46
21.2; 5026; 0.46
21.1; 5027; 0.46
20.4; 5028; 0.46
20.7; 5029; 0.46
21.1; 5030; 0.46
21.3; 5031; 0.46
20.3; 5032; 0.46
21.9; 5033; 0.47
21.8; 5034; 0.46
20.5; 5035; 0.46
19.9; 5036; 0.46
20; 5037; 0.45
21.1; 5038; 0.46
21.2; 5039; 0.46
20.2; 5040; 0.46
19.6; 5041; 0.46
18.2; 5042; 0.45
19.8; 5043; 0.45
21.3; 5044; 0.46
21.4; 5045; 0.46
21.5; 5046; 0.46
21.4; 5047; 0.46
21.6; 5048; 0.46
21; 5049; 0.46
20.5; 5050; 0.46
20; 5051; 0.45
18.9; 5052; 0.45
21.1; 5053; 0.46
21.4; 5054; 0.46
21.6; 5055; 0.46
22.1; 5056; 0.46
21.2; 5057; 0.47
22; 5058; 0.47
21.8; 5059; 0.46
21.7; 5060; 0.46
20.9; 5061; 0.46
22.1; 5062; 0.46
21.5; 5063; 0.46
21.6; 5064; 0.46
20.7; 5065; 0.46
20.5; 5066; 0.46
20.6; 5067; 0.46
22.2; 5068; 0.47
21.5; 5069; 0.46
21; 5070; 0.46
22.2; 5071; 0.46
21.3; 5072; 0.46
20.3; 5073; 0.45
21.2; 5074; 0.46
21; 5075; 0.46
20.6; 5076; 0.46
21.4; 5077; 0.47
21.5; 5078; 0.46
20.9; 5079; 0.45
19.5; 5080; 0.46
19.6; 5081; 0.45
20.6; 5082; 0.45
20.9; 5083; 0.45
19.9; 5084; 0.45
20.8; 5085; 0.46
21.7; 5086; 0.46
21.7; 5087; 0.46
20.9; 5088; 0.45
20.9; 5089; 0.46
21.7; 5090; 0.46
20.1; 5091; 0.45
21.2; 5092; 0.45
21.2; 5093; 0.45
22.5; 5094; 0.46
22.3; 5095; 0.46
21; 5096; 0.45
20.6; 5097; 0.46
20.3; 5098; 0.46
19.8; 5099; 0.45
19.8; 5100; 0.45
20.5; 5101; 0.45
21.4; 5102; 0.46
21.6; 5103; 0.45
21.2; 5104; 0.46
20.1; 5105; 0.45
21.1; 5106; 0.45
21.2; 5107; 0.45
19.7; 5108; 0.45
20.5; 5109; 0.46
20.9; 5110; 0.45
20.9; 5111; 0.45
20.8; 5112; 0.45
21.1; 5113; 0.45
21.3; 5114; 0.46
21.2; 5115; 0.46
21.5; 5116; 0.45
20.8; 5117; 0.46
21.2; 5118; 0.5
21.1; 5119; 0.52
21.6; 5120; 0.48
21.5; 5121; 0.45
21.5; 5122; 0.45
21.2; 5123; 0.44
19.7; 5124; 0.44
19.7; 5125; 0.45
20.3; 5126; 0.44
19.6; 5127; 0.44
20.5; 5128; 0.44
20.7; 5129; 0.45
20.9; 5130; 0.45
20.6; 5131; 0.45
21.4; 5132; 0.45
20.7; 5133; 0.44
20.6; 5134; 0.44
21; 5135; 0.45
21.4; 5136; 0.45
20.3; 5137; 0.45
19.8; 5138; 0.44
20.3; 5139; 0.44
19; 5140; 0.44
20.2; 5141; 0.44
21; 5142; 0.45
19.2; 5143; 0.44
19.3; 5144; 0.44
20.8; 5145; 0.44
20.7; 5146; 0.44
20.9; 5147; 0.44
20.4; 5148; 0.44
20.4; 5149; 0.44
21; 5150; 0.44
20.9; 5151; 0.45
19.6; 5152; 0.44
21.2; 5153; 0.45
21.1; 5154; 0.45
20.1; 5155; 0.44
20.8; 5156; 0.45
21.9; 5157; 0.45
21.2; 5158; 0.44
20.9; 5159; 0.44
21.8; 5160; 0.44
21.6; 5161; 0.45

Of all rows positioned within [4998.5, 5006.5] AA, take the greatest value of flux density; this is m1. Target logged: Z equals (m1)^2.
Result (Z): 458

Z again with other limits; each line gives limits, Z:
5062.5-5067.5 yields 467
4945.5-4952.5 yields 520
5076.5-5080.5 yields 462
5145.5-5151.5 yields 441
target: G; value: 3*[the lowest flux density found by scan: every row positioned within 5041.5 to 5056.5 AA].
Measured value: 54.6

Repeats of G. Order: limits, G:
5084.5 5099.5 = 59.4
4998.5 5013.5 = 54.9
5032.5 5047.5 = 54.6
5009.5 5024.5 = 56.1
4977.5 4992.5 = 55.5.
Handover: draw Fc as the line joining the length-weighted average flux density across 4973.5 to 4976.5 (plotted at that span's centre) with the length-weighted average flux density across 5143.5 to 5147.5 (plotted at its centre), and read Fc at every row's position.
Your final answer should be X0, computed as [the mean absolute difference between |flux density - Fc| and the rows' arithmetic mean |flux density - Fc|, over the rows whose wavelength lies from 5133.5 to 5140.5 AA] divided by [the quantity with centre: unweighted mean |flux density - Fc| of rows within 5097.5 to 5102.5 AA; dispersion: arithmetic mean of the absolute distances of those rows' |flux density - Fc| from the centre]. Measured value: 1.6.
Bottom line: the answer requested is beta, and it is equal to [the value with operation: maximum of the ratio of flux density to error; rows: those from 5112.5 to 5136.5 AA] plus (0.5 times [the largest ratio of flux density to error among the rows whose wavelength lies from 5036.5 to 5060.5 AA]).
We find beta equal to 72.2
